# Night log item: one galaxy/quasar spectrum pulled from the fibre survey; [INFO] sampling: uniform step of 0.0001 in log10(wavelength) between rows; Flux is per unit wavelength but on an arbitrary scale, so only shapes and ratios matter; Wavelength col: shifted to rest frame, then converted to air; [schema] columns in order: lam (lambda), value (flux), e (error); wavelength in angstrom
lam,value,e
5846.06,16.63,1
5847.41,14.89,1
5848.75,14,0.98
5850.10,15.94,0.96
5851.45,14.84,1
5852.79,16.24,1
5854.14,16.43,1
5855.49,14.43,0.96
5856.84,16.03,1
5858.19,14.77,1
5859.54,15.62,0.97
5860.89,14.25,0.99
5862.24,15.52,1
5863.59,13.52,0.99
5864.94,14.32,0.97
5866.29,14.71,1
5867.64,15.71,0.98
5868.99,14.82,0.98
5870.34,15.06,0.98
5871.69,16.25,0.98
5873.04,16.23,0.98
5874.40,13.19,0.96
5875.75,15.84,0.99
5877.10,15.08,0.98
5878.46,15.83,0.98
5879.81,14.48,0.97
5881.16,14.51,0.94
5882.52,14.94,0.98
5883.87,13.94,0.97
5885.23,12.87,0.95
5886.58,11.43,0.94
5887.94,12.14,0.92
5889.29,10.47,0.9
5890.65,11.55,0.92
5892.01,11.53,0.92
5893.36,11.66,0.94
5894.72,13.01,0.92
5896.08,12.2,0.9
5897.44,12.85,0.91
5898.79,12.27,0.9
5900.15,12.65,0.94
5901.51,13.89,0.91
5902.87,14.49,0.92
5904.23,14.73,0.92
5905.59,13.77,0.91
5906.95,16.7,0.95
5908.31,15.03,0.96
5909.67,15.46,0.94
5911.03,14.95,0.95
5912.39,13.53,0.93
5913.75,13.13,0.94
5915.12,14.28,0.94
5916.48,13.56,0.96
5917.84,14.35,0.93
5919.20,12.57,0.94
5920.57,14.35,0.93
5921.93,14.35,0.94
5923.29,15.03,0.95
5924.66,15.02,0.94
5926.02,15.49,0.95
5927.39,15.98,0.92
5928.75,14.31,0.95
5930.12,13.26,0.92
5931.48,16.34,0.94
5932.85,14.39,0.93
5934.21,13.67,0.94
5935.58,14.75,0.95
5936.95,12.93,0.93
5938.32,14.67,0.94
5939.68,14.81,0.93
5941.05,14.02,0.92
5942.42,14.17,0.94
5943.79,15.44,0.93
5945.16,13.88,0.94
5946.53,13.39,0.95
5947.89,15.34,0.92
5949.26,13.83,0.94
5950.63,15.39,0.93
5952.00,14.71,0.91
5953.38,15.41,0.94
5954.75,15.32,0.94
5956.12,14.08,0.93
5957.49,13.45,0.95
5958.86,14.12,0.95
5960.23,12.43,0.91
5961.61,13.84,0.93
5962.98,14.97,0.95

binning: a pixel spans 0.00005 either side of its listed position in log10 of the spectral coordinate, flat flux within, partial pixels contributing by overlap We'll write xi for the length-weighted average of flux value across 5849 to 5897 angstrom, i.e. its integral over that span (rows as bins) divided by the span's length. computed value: 14.3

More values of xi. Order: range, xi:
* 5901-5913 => 14.7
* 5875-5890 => 13.8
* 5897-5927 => 14.2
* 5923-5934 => 14.9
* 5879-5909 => 13.2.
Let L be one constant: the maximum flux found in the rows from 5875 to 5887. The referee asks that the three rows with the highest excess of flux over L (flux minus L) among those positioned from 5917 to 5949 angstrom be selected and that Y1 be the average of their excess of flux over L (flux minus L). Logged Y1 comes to 0.1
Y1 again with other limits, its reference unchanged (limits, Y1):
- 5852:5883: 0.5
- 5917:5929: -0.3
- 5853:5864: 0.2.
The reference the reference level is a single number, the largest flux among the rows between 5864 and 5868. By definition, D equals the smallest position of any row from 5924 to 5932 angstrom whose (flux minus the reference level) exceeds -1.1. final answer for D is 5924.66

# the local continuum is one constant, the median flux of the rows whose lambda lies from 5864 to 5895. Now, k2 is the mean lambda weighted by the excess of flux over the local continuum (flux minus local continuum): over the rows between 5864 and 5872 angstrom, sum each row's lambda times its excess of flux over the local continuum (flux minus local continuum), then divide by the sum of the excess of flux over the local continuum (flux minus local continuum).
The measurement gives 5870.0 angstrom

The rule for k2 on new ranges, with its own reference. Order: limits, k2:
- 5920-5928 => 5926.3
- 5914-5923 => 5918.3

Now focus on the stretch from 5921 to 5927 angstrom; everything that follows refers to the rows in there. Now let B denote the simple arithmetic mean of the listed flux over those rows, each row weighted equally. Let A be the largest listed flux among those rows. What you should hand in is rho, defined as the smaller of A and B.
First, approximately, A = 15.49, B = 15.0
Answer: 15.0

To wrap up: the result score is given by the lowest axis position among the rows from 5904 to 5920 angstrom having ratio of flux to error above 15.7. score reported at 5904.23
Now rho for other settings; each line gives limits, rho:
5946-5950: 14.2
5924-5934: 15.0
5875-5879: 15.6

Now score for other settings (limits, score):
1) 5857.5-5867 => 5859.54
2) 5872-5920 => 5873.04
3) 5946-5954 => 5947.89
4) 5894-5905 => 5902.87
